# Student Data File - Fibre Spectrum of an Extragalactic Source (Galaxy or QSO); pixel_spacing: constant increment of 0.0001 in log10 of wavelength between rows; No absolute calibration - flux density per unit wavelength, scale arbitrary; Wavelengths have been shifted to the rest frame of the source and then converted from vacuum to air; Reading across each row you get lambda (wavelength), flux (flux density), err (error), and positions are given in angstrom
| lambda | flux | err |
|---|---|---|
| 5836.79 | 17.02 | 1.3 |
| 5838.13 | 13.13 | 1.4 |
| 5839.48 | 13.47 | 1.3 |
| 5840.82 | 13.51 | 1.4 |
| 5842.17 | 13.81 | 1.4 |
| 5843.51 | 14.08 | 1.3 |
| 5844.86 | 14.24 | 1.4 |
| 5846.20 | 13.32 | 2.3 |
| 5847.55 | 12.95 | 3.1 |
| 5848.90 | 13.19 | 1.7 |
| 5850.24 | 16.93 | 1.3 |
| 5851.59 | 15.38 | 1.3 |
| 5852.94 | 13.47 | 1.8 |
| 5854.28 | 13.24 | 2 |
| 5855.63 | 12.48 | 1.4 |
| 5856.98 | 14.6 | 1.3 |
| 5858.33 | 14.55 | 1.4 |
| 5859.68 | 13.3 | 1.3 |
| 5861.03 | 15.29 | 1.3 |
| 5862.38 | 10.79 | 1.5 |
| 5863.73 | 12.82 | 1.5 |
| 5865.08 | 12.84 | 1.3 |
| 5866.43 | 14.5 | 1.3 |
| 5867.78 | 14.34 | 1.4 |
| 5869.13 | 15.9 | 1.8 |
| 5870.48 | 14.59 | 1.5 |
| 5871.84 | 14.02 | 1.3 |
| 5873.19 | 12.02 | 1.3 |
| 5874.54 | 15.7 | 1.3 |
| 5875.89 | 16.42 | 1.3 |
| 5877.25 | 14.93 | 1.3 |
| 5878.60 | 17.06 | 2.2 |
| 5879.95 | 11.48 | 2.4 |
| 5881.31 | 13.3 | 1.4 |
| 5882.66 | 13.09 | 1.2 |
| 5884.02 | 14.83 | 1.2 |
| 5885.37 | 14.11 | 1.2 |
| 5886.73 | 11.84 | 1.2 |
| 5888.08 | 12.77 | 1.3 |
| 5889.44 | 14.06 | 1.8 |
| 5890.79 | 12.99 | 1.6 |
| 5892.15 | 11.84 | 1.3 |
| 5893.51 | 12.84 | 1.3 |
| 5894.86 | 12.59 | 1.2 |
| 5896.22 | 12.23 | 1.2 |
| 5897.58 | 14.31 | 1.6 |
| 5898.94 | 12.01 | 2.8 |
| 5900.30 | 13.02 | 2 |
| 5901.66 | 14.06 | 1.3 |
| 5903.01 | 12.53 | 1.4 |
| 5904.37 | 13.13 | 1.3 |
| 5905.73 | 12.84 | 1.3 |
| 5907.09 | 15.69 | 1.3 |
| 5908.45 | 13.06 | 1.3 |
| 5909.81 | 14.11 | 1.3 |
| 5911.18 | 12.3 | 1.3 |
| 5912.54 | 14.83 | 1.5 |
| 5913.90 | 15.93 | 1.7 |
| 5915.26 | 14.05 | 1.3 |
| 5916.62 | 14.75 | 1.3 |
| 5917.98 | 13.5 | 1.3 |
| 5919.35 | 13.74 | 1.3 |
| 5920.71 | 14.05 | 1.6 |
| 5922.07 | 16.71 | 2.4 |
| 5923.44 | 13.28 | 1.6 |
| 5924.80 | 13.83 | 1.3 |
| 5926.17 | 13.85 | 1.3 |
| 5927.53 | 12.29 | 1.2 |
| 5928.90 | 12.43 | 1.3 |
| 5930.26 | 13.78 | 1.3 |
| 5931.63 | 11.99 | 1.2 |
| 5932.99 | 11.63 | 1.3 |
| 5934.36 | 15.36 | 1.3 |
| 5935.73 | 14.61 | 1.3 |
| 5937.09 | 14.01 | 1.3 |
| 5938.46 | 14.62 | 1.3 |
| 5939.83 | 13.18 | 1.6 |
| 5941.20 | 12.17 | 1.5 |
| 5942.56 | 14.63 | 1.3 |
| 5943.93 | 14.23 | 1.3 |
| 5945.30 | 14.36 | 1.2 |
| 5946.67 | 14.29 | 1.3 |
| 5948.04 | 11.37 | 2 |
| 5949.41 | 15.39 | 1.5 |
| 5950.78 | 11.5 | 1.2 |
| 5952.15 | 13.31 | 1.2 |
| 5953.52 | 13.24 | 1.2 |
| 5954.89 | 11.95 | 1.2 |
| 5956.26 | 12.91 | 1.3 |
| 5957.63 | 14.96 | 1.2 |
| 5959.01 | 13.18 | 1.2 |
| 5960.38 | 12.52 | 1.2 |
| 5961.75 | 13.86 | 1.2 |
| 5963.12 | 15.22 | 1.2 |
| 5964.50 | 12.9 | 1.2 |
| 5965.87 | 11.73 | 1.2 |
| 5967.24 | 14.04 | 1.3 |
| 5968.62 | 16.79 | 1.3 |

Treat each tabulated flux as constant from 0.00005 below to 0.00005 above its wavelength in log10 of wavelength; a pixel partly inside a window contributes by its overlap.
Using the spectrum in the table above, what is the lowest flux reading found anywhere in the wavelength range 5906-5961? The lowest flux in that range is 11.37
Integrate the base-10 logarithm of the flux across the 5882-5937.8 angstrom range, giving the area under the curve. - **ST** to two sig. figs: 63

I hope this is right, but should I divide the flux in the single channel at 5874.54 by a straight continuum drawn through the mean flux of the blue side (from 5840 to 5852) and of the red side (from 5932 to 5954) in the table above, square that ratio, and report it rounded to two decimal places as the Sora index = 1.26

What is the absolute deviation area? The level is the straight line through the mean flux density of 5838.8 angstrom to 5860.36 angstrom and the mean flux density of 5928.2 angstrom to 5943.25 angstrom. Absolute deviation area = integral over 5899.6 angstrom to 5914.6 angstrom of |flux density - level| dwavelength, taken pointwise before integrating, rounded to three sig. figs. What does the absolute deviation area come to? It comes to 15.6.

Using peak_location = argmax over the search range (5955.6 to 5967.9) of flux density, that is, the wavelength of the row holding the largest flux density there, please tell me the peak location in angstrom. 5963.12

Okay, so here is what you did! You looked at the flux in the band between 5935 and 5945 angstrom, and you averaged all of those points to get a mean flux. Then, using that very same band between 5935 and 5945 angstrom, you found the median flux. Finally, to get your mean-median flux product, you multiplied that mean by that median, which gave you 198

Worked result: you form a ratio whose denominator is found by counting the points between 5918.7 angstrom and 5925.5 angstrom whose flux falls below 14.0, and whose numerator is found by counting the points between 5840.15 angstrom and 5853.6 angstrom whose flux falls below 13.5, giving 1.3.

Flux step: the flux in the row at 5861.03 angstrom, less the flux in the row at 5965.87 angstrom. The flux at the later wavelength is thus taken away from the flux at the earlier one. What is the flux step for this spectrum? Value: 3.6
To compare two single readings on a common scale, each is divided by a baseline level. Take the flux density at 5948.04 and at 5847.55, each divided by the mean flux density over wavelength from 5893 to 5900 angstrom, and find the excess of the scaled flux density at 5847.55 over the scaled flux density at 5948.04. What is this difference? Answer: 0.12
